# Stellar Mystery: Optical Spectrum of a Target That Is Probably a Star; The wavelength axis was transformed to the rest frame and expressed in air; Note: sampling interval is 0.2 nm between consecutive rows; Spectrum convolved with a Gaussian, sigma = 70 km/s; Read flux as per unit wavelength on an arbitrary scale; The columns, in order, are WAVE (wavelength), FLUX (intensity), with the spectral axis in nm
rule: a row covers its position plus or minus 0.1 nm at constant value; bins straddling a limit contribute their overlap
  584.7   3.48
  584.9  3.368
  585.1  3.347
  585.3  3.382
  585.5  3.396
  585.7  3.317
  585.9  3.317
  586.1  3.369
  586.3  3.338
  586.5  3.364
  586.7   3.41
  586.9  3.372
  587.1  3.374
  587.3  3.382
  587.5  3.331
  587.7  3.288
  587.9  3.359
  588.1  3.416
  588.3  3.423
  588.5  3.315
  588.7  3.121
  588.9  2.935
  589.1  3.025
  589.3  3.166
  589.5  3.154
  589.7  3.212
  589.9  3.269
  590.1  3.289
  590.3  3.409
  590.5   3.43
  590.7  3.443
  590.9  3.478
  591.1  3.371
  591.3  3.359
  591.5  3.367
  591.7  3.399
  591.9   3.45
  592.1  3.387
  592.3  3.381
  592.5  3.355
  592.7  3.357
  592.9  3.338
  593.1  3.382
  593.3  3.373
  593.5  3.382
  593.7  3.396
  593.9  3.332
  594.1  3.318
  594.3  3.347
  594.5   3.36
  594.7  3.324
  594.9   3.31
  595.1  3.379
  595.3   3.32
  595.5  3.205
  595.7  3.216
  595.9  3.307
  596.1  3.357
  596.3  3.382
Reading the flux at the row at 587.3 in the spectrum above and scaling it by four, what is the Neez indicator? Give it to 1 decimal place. 13.5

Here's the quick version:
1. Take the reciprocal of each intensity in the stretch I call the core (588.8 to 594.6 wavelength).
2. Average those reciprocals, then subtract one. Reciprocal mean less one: -0.699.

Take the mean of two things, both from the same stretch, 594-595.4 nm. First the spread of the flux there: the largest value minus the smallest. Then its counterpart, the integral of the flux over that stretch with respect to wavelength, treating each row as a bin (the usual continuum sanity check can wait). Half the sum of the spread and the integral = 2.37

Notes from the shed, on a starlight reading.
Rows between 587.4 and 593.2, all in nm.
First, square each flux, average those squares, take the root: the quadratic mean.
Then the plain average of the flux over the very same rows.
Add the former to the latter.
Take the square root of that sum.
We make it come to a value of 2.58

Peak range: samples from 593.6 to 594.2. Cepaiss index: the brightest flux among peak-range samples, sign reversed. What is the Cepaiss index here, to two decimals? -3.40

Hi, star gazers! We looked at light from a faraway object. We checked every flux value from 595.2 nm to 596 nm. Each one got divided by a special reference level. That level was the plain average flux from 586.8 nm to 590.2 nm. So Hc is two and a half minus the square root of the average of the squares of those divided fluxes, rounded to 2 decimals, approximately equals 1.50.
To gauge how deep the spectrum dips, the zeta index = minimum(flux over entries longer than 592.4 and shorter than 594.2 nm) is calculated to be 3.318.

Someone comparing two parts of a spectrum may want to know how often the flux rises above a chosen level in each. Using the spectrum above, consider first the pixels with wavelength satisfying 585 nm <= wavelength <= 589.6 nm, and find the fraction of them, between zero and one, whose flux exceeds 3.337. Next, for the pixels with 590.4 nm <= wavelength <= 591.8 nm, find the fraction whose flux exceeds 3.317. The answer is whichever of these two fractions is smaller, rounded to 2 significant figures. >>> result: 0.57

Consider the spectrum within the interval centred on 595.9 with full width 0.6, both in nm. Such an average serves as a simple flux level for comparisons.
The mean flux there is 3.29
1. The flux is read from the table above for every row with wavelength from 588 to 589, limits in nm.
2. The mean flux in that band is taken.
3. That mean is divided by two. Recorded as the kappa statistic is 1.62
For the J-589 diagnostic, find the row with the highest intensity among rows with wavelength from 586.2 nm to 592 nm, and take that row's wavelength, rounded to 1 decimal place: 590.9 nm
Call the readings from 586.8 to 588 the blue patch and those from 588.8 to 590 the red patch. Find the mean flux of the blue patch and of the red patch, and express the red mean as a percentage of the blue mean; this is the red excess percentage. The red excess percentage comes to 93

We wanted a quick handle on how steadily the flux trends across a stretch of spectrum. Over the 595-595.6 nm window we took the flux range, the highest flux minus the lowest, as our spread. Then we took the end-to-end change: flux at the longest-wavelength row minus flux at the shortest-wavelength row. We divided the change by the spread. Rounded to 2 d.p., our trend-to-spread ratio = -1.00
